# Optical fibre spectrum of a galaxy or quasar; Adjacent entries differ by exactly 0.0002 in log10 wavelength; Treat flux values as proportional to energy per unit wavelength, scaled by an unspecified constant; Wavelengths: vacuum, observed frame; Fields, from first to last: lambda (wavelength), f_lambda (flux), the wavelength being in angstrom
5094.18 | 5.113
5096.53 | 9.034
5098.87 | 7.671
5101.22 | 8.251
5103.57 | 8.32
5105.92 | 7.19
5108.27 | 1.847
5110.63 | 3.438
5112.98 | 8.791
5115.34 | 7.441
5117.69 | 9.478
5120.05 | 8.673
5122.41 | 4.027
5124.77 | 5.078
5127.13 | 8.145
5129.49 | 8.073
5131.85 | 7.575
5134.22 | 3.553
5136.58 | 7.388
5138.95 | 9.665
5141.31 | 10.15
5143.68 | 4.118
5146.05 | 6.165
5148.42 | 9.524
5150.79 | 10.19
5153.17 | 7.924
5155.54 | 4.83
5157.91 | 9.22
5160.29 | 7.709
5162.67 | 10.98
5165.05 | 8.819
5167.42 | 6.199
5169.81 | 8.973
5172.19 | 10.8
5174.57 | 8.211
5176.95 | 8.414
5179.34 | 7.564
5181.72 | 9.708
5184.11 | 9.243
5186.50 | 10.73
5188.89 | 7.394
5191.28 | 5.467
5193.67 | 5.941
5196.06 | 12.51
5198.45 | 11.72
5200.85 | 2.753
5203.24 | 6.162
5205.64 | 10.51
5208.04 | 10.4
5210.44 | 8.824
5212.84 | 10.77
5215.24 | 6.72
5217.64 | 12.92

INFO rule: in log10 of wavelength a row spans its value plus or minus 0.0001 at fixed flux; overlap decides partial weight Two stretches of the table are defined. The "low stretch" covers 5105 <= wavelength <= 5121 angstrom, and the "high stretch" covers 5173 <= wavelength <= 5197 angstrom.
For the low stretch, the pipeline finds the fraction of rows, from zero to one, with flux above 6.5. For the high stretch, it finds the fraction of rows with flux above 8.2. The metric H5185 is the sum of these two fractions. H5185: 1.31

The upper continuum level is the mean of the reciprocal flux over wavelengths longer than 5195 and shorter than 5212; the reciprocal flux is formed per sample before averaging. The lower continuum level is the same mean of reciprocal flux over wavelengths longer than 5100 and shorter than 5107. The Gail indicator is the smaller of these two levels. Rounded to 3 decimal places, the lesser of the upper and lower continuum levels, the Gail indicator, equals 0.127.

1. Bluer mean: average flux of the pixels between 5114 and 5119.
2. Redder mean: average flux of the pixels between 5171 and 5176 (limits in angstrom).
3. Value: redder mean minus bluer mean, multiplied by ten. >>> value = 10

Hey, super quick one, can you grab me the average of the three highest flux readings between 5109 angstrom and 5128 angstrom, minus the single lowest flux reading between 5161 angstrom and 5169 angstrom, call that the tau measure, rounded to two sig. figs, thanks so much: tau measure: 2.8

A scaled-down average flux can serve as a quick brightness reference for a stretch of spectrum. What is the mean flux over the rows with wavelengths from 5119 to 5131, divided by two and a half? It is 2.72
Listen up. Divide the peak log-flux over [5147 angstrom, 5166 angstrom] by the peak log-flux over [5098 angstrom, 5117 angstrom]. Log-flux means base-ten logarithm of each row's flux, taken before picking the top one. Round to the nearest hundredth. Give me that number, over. 1.10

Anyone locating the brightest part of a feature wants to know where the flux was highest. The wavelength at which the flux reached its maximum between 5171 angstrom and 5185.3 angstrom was 5172.19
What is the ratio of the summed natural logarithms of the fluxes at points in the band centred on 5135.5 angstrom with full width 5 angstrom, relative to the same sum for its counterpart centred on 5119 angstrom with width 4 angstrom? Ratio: 0.74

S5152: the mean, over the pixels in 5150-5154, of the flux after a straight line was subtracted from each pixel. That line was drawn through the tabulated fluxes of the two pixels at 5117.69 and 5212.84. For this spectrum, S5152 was -0.9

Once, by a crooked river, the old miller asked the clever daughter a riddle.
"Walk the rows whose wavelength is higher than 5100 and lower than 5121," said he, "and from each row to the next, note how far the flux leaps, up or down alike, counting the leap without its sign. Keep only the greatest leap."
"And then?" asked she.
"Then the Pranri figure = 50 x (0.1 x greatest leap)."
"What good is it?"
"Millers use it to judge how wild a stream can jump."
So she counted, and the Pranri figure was 27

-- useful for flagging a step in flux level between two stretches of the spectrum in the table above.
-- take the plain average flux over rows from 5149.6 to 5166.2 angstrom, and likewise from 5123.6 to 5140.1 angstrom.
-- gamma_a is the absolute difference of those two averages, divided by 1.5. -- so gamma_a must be 1.0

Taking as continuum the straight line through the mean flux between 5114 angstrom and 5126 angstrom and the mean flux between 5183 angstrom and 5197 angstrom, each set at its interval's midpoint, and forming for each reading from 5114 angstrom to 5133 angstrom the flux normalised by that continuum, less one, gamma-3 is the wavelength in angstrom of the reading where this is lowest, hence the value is 5122.41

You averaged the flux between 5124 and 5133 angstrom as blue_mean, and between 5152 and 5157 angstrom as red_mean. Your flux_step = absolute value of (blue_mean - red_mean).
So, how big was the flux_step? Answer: 0.8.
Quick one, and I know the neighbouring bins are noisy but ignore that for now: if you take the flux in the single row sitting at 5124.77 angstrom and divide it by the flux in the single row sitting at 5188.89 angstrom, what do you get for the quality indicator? 0.69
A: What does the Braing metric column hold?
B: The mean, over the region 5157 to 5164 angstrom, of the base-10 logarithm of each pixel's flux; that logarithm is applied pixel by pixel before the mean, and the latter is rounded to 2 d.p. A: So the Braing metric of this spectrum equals 0.96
